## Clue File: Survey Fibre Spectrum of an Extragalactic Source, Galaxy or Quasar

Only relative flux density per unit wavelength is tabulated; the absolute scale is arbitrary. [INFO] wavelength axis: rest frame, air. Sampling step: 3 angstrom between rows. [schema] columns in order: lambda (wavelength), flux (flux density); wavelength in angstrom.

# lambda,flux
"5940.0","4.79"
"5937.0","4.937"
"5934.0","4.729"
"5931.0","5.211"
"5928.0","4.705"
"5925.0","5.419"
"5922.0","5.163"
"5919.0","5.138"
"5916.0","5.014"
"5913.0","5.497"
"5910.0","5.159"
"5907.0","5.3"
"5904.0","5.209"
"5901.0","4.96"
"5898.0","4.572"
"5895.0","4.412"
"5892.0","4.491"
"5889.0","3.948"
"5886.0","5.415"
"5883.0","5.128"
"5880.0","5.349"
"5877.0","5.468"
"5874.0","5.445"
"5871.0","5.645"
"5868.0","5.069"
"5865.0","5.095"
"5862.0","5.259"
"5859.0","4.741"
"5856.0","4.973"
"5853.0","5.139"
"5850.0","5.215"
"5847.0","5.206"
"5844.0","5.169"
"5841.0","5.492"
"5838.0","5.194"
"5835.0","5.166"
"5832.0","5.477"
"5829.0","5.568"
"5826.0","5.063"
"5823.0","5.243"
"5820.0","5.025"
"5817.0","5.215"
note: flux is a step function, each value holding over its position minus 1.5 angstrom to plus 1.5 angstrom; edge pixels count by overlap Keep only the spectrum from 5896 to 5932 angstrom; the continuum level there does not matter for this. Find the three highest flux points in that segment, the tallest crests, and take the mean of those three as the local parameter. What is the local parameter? 5.41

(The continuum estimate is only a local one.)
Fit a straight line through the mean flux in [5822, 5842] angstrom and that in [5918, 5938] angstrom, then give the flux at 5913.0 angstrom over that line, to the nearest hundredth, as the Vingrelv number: 1.08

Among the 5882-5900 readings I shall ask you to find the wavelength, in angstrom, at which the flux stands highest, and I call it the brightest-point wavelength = 5886.0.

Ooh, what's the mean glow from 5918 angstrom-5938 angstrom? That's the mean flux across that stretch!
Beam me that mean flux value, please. 5.04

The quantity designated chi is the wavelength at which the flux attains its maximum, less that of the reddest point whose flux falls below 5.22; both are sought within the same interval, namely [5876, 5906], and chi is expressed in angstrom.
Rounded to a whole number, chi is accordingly -27 angstrom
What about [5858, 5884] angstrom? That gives -12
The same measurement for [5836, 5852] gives -9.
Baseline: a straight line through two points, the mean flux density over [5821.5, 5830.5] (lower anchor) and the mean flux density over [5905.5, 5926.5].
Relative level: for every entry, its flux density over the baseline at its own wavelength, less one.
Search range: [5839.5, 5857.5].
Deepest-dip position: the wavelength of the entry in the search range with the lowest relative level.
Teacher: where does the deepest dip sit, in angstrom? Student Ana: 5856.0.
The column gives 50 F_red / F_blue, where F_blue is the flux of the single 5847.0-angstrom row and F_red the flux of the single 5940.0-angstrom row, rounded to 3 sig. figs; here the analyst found 46.0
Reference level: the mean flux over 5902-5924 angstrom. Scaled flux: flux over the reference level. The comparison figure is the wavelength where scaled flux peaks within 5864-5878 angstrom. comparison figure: 5871.0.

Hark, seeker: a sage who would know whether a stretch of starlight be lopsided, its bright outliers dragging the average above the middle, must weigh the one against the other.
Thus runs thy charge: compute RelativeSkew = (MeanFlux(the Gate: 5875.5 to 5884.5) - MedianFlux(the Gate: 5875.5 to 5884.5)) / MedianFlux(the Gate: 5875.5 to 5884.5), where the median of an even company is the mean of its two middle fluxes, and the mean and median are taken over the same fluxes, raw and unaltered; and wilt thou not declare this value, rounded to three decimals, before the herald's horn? -0.006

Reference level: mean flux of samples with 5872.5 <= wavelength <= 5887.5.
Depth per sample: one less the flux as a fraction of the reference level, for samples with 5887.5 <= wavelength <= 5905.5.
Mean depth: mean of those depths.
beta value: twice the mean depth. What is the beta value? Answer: 0.28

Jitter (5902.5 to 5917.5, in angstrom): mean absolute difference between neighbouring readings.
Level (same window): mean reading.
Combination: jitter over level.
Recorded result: 0.050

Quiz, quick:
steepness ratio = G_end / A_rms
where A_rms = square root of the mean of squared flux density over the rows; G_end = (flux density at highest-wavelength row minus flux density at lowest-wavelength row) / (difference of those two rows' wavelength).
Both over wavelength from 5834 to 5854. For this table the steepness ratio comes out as -0.0003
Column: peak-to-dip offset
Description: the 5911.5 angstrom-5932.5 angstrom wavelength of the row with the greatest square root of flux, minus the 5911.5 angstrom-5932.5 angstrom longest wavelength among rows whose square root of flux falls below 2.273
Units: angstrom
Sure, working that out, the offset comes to -15 angstrom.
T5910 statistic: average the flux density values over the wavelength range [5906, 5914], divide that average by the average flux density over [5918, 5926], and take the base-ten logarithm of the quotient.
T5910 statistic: 0.01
